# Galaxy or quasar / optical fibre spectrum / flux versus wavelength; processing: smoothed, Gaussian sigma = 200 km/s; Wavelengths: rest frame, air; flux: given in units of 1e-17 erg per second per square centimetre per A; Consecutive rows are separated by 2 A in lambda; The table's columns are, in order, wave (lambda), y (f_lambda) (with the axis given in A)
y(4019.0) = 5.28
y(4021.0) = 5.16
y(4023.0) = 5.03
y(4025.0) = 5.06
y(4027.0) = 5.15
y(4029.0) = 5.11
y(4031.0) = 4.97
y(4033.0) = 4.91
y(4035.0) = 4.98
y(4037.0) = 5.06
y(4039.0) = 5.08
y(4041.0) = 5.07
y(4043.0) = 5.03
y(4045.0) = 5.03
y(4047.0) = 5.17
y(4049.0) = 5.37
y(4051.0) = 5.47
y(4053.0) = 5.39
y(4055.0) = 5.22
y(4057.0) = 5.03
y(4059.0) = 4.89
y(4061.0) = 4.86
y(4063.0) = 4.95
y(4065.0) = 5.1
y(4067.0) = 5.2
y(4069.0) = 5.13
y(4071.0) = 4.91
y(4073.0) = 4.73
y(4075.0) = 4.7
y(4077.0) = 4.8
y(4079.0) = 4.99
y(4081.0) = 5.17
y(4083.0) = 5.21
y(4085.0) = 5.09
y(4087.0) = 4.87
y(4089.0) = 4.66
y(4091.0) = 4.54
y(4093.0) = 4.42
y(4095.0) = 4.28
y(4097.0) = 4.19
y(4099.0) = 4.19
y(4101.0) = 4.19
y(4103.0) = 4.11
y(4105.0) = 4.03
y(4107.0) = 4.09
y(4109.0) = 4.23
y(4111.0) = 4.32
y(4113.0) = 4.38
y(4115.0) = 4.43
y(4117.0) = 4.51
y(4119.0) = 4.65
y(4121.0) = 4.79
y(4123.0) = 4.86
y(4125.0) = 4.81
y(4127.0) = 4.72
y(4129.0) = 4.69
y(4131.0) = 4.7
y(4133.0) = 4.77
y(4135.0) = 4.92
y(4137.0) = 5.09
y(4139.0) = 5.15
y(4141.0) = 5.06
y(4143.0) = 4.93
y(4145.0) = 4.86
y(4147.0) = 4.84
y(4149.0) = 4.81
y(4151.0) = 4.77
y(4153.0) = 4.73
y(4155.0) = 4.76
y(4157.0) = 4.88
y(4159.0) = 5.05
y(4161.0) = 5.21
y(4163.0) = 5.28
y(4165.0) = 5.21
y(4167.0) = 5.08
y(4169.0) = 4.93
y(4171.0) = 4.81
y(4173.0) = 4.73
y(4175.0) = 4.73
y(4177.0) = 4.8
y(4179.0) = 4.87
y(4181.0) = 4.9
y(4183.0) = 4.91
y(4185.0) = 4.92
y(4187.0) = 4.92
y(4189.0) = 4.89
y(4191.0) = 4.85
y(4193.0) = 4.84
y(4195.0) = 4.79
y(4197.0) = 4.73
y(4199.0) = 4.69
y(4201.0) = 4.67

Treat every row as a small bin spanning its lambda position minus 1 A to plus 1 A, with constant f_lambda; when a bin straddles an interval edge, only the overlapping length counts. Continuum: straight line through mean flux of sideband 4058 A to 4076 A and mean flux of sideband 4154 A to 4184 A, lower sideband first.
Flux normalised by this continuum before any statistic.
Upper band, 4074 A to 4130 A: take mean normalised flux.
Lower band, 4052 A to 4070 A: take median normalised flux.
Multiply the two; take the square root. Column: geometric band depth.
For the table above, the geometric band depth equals 0.977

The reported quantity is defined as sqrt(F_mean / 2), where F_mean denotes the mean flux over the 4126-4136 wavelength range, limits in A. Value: 1.543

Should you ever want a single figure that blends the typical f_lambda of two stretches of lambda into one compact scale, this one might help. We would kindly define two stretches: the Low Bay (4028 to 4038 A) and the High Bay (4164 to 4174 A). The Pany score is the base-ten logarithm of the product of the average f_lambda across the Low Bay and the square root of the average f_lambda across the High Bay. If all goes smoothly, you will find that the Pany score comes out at 1.05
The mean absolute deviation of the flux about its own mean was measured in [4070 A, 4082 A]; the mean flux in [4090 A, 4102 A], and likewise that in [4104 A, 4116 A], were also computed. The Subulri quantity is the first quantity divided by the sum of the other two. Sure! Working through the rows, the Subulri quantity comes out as 0.016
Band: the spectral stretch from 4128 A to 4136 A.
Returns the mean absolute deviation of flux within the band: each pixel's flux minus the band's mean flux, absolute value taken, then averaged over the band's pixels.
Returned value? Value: 0.075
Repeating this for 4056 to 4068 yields 0.105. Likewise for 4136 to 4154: 0.126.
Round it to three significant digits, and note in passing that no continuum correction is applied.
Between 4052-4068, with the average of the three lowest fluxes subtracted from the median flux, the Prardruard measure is 0.165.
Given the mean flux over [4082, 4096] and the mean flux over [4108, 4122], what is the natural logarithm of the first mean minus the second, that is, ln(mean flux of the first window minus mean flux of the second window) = -1.4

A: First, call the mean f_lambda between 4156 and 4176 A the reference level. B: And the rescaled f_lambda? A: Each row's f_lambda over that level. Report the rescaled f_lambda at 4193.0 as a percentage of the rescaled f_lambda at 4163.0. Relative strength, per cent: 92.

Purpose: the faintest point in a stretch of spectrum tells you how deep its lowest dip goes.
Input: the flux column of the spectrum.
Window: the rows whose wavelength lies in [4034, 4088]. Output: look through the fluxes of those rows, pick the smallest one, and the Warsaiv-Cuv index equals 4.7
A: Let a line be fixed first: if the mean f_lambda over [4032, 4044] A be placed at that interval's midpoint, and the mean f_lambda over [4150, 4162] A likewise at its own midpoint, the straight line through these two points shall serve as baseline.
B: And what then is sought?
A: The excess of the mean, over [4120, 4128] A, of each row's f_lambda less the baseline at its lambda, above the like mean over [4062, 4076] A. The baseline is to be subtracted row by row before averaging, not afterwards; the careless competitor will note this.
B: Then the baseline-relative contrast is -0.1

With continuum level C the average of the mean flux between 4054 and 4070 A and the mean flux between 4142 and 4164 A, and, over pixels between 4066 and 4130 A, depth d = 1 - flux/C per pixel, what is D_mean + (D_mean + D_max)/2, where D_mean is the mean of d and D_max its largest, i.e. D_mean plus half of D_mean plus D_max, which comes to 0.20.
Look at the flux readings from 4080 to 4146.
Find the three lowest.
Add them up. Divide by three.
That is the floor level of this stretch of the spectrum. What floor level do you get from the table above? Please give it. 4.1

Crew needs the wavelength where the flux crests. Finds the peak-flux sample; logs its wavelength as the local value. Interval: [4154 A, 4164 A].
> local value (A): 4163.0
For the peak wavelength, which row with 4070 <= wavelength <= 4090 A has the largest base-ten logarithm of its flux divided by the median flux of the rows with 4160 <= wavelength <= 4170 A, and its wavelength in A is 4083.0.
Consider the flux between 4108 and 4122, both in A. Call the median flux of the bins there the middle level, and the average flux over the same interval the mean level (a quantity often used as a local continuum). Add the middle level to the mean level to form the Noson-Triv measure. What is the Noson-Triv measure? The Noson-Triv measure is 8.9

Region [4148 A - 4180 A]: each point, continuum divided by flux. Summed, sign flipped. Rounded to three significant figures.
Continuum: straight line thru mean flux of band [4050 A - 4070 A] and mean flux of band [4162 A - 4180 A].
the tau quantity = -16.1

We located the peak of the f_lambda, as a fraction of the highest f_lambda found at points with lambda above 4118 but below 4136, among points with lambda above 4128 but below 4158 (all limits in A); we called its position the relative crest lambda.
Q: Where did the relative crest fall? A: 4139.0 A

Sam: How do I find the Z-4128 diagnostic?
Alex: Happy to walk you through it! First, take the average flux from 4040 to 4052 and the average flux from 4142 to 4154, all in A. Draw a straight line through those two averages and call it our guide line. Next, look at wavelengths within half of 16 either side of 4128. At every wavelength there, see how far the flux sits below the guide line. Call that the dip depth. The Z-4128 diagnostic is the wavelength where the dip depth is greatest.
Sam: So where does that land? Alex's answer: 4129.0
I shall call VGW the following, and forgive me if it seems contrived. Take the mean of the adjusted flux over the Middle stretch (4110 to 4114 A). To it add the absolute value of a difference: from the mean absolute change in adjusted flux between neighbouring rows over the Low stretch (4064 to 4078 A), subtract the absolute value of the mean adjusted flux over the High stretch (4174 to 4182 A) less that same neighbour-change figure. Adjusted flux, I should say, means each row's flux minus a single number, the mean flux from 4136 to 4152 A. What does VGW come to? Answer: -0.5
